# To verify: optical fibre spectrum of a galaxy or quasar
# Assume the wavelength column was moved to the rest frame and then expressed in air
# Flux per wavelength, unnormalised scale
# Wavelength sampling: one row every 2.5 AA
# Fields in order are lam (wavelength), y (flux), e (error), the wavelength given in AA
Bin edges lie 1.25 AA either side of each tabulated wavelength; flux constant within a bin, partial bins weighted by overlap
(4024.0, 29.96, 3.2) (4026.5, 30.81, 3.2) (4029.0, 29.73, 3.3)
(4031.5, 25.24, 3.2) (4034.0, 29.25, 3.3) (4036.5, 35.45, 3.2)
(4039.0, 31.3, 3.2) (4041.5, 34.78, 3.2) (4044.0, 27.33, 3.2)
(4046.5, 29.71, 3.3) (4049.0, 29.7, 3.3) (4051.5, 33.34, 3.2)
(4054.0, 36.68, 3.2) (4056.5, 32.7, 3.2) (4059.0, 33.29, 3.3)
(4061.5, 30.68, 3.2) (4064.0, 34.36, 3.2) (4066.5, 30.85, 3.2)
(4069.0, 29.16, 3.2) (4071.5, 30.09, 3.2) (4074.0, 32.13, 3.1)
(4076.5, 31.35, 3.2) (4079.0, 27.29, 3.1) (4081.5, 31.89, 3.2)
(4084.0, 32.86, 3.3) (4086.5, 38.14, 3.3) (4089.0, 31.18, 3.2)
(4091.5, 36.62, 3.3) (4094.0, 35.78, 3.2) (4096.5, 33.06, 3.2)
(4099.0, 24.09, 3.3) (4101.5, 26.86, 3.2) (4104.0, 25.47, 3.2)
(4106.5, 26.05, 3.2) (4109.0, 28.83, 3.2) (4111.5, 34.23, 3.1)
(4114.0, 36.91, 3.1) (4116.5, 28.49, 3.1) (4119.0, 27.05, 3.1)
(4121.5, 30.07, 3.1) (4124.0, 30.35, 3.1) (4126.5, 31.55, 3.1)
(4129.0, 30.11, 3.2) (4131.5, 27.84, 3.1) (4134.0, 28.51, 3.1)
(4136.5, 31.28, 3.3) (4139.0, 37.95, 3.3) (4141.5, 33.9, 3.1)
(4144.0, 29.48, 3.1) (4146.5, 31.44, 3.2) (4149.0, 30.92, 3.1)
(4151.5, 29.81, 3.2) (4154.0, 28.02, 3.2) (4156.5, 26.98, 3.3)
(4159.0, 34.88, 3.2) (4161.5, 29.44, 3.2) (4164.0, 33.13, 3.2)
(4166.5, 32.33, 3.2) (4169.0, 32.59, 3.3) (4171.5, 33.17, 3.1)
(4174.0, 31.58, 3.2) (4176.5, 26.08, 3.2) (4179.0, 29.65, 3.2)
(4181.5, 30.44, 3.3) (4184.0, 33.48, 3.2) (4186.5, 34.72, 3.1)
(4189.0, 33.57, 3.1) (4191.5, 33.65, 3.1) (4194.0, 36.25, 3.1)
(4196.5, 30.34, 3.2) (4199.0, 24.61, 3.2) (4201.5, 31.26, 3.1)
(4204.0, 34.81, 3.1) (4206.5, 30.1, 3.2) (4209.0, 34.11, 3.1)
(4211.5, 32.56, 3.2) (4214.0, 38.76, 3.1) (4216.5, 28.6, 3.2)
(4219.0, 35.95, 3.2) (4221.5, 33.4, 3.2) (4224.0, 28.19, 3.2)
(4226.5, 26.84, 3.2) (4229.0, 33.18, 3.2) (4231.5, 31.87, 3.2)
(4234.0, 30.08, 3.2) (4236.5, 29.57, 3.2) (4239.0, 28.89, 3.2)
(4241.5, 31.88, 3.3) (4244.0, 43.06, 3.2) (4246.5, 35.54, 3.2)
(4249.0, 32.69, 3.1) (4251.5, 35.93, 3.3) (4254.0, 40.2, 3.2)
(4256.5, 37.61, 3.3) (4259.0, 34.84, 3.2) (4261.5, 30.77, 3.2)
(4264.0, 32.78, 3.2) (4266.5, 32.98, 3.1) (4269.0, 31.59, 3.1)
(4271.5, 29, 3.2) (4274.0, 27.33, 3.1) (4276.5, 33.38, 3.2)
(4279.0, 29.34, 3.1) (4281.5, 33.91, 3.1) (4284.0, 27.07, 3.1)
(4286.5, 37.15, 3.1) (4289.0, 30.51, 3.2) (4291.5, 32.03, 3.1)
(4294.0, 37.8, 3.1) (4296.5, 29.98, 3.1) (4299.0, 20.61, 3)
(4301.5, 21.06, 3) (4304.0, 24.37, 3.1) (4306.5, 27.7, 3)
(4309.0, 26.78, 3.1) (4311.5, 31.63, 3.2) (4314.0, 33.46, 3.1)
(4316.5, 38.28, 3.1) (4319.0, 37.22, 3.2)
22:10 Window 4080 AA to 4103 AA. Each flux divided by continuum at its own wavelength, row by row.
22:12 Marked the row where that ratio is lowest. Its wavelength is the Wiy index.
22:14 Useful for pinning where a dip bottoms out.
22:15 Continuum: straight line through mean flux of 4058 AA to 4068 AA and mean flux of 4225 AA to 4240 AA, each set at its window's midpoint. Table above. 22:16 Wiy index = 4099.0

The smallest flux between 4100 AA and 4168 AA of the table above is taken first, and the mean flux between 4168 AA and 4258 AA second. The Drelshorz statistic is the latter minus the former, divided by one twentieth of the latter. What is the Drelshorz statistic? 4.4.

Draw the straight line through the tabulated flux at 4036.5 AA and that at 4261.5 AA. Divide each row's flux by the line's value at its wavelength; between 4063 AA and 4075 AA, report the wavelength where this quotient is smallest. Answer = 4069.0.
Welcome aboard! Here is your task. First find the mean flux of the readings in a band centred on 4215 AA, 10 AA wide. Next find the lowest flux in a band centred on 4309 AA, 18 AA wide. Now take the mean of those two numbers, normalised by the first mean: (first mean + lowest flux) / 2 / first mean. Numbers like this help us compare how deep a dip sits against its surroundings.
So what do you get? 0.81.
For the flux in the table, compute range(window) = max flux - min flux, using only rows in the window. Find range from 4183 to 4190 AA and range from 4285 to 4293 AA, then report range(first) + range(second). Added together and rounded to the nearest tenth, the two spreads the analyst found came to 7.9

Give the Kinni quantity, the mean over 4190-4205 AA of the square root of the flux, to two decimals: 5.63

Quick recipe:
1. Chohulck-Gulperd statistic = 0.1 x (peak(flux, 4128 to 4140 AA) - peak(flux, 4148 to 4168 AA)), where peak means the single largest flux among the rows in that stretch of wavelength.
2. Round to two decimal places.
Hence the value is 0.31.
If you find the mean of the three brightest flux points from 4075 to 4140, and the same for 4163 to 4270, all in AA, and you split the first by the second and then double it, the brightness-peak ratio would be 1.85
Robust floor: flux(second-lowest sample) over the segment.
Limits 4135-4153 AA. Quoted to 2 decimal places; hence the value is 29.81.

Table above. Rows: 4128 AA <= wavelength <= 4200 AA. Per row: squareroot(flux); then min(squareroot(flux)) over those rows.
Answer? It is 4.96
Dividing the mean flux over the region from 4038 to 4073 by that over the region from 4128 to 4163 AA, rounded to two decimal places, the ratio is 1.03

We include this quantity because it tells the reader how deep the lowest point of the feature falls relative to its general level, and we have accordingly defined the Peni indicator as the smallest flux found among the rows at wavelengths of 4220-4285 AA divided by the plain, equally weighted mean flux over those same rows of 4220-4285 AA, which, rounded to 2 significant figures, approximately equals 0.83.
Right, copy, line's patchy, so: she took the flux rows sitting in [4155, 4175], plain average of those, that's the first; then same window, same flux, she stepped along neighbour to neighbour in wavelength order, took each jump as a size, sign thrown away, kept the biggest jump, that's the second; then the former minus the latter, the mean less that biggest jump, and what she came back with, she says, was 24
